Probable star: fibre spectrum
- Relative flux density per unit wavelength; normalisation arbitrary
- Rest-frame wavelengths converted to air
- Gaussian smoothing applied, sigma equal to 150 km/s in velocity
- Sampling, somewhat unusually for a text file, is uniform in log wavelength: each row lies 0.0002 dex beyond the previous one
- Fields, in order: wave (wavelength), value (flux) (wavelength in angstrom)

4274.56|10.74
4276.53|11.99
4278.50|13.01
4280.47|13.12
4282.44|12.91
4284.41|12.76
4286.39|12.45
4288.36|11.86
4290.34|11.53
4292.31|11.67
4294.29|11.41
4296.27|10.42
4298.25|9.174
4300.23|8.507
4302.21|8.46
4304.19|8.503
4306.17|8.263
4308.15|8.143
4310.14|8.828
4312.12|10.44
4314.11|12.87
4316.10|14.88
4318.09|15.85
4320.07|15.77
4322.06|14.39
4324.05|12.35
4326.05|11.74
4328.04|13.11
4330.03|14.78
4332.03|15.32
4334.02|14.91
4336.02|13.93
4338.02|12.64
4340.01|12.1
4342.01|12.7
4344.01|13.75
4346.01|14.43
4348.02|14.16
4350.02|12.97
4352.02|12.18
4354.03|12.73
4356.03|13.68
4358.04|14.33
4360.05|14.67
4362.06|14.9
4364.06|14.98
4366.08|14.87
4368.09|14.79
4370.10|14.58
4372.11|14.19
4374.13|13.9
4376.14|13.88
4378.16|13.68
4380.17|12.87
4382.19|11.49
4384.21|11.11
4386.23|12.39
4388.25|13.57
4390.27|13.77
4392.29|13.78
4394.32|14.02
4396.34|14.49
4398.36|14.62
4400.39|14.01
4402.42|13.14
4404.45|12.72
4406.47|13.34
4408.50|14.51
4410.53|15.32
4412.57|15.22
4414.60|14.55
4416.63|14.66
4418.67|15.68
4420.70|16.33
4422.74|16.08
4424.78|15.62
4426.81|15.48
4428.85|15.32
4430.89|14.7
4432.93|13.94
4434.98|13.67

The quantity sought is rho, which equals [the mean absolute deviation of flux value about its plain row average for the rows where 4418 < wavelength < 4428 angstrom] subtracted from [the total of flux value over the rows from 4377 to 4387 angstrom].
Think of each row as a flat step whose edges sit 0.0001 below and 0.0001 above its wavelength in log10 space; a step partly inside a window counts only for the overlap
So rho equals 61.2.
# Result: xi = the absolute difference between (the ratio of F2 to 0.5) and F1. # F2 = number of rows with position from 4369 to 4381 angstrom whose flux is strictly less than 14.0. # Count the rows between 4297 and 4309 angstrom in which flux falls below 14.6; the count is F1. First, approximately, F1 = 6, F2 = 4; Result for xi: 2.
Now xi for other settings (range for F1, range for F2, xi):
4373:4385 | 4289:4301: 6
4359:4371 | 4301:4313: 11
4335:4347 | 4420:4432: 6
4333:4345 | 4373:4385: 7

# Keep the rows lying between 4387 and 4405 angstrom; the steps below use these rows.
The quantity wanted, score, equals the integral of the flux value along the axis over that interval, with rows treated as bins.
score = 248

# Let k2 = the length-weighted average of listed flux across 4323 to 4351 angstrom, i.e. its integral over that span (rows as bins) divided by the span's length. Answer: 13.5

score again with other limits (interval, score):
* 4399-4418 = 270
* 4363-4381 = 256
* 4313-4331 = 251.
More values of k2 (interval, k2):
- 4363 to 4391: 13.6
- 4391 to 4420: 14.3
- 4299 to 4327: 11.3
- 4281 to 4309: 10.5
